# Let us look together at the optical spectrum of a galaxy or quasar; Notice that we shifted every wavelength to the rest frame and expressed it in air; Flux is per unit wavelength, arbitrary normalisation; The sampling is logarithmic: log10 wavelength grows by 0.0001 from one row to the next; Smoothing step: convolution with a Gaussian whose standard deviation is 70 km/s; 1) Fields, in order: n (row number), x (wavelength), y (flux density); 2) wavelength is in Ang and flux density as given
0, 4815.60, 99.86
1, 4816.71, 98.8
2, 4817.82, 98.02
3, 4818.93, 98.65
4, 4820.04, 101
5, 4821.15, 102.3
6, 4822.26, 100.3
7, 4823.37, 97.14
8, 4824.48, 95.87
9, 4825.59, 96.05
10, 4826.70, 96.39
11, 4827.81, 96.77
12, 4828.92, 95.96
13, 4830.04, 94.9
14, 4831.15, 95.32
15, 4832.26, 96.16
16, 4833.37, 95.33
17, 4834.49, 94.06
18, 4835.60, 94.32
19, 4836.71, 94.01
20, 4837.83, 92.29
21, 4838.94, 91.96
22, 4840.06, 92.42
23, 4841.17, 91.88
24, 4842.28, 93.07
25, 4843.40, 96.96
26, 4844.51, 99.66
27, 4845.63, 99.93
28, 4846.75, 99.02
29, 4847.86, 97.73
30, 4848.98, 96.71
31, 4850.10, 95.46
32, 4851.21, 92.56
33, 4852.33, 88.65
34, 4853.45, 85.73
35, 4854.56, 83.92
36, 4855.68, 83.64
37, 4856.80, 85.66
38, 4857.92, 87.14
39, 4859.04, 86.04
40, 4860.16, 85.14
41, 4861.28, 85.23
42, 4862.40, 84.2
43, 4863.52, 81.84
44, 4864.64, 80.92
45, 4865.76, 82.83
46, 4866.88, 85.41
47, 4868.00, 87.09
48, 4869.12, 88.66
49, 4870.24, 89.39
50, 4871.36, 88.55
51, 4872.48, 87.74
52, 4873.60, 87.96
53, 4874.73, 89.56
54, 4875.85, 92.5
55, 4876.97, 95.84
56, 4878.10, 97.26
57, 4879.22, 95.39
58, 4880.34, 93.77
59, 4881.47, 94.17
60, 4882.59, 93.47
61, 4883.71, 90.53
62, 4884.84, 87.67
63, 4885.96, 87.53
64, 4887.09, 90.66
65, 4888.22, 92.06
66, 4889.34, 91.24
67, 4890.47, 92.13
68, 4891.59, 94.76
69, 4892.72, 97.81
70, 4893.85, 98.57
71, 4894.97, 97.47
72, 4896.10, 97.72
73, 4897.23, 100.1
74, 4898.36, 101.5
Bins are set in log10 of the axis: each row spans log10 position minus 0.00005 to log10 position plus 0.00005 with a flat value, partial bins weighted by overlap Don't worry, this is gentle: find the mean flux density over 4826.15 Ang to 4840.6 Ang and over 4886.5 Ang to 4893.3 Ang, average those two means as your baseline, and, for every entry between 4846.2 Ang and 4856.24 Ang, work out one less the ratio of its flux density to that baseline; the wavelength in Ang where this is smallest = 4846.75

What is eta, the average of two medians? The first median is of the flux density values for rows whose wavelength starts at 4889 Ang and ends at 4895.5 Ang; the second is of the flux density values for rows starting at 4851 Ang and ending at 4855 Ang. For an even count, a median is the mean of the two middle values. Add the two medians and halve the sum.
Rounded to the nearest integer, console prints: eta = 92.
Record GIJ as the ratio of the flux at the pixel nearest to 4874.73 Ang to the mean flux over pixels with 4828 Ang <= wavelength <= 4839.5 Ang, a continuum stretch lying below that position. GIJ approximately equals 0.95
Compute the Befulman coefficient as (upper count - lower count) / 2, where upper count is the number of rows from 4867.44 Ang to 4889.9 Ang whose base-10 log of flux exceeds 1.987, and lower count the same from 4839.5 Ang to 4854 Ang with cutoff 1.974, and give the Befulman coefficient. -3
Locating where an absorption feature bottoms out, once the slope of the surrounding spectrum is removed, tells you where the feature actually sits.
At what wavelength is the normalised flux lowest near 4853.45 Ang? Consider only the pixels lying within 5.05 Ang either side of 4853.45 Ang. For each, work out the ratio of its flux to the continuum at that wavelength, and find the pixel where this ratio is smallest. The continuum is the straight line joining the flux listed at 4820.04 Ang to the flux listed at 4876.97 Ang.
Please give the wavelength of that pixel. 4855.68 Ang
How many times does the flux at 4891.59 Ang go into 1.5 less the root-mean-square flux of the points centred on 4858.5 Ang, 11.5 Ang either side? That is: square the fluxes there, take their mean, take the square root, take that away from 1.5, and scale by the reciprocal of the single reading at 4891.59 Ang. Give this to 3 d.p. -0.906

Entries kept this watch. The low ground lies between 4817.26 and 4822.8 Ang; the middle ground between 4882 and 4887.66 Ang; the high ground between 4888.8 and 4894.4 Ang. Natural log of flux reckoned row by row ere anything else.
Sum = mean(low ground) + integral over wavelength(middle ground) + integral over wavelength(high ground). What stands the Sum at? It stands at 55.5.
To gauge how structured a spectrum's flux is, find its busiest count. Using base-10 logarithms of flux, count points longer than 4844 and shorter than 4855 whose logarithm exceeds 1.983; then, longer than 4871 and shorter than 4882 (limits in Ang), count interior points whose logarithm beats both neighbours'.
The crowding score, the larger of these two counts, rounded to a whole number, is 5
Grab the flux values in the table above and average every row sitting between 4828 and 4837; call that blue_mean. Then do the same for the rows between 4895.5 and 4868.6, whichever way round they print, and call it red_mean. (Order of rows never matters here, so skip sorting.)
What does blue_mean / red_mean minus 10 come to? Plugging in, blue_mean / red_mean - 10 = -8.97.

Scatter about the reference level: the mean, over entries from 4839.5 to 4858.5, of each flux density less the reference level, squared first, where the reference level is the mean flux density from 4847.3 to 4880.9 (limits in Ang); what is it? 43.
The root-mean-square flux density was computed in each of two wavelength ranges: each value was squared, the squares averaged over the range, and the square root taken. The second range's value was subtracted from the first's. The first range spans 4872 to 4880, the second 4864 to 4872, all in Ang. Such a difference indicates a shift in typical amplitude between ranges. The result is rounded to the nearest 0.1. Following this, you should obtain 6.2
